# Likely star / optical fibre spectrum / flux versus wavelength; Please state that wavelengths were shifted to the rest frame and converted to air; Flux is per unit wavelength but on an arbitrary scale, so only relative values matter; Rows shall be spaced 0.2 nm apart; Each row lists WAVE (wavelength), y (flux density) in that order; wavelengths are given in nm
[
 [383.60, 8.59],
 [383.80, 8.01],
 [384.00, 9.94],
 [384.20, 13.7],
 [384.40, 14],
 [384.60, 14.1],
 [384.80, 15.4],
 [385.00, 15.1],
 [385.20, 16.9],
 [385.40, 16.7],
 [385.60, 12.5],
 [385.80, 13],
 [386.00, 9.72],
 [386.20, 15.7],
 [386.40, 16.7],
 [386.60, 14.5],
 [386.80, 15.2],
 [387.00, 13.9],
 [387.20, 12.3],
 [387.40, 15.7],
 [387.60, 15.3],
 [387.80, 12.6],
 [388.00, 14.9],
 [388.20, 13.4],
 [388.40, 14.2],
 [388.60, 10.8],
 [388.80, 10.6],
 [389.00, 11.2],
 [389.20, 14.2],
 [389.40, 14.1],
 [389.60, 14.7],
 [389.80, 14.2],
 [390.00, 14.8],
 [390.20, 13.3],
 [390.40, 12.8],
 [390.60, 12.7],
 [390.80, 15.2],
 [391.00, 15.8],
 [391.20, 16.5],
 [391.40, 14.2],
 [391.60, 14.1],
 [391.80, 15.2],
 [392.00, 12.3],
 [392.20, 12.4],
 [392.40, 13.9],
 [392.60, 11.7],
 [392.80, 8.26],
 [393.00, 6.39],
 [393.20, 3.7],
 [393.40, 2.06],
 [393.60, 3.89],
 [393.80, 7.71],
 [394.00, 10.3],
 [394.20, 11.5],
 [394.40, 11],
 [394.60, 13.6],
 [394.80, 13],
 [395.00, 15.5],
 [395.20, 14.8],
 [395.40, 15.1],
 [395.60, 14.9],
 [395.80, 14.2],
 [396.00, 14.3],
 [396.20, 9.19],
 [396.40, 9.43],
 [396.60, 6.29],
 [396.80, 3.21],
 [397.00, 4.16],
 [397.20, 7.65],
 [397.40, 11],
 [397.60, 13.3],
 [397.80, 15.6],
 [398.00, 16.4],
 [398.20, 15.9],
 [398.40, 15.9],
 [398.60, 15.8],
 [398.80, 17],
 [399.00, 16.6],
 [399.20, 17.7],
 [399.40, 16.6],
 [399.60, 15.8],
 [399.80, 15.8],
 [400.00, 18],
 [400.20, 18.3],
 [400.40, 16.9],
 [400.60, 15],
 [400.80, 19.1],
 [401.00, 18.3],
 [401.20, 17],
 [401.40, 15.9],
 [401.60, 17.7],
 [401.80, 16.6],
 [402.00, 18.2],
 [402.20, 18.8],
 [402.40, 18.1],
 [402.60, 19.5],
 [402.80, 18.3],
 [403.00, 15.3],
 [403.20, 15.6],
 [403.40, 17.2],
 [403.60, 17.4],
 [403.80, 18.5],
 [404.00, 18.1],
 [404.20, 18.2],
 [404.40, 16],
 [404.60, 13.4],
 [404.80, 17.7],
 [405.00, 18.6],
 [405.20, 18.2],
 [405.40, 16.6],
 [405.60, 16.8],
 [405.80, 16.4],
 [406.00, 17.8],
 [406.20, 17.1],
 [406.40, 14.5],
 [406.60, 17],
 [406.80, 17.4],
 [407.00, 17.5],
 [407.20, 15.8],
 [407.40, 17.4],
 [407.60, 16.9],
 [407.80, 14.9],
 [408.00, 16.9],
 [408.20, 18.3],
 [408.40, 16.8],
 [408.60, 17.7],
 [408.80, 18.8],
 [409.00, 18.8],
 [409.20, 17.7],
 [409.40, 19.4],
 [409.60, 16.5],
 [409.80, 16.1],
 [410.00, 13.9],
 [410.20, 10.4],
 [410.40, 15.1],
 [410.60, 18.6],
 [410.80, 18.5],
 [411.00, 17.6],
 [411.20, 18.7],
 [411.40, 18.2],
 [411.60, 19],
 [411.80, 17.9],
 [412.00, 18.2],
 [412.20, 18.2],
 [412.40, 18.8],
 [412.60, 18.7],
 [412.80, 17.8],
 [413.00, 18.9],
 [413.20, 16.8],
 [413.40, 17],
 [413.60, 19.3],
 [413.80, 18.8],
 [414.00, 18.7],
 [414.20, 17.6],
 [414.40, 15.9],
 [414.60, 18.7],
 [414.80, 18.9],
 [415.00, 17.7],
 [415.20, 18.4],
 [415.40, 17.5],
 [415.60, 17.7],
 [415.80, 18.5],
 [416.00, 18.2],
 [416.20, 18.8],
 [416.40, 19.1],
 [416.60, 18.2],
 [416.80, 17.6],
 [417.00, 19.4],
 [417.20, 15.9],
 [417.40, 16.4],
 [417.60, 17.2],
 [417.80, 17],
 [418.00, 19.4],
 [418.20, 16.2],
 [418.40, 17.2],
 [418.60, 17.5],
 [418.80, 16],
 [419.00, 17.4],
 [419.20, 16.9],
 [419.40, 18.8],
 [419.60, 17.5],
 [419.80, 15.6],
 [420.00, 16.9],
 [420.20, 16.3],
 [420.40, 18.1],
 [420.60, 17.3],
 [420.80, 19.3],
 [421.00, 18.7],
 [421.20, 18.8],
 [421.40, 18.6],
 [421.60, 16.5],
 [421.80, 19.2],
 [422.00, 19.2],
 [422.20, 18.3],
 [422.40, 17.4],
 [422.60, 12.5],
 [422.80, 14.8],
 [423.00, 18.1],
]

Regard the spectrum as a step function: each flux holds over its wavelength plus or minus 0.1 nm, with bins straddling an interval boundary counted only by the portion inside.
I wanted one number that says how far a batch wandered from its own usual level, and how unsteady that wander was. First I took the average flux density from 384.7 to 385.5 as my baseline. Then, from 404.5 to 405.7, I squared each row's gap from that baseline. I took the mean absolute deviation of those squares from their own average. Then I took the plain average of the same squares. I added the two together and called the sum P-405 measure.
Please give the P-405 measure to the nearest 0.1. 6.1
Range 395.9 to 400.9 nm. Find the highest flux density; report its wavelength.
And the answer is 400.80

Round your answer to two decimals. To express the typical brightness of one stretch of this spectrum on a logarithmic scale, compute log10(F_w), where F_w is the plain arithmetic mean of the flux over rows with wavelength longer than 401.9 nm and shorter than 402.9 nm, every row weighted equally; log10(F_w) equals 1.27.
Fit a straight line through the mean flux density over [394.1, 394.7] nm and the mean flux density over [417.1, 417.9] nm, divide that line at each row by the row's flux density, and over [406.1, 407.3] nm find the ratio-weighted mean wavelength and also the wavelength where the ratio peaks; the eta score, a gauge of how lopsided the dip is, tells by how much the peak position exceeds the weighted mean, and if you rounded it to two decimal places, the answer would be -0.30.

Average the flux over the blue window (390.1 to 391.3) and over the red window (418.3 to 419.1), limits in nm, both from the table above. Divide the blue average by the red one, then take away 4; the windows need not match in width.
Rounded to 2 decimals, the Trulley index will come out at -3.16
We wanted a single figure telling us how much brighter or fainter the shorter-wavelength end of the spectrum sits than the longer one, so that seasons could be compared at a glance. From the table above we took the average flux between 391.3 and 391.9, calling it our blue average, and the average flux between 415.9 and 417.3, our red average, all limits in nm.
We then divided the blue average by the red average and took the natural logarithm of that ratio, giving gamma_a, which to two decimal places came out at -0.23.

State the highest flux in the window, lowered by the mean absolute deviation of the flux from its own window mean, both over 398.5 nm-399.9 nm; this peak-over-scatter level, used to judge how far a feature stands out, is 17.1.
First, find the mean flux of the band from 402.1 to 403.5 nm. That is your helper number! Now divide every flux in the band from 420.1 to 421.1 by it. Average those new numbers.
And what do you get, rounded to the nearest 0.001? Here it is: 1.023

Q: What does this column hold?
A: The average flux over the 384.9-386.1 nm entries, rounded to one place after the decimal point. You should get 14.0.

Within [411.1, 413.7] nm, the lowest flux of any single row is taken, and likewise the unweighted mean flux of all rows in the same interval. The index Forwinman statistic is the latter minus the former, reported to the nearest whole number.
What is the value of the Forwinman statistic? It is 1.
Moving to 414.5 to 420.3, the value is 2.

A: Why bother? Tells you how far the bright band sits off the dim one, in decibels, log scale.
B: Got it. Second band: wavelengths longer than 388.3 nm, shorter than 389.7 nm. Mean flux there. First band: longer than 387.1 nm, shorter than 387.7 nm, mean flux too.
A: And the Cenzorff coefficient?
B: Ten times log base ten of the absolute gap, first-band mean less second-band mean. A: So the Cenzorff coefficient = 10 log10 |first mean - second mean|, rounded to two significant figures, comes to 2.1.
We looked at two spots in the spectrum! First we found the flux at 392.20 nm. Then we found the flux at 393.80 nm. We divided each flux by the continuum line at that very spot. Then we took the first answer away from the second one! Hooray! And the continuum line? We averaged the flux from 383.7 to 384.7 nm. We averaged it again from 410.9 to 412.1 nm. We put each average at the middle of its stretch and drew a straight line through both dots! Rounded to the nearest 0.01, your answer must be -0.35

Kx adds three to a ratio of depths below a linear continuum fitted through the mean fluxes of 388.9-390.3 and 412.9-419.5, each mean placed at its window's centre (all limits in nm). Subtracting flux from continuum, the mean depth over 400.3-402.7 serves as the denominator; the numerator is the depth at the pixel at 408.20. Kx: 3.8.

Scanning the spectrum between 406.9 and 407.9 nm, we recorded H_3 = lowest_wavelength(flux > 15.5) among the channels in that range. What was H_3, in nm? 407.00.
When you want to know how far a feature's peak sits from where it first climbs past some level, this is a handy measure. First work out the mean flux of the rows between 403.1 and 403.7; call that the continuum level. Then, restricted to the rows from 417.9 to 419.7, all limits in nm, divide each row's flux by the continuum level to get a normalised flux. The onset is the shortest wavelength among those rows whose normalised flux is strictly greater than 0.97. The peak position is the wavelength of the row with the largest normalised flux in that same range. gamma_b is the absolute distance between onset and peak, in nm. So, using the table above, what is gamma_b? 0.00 nm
